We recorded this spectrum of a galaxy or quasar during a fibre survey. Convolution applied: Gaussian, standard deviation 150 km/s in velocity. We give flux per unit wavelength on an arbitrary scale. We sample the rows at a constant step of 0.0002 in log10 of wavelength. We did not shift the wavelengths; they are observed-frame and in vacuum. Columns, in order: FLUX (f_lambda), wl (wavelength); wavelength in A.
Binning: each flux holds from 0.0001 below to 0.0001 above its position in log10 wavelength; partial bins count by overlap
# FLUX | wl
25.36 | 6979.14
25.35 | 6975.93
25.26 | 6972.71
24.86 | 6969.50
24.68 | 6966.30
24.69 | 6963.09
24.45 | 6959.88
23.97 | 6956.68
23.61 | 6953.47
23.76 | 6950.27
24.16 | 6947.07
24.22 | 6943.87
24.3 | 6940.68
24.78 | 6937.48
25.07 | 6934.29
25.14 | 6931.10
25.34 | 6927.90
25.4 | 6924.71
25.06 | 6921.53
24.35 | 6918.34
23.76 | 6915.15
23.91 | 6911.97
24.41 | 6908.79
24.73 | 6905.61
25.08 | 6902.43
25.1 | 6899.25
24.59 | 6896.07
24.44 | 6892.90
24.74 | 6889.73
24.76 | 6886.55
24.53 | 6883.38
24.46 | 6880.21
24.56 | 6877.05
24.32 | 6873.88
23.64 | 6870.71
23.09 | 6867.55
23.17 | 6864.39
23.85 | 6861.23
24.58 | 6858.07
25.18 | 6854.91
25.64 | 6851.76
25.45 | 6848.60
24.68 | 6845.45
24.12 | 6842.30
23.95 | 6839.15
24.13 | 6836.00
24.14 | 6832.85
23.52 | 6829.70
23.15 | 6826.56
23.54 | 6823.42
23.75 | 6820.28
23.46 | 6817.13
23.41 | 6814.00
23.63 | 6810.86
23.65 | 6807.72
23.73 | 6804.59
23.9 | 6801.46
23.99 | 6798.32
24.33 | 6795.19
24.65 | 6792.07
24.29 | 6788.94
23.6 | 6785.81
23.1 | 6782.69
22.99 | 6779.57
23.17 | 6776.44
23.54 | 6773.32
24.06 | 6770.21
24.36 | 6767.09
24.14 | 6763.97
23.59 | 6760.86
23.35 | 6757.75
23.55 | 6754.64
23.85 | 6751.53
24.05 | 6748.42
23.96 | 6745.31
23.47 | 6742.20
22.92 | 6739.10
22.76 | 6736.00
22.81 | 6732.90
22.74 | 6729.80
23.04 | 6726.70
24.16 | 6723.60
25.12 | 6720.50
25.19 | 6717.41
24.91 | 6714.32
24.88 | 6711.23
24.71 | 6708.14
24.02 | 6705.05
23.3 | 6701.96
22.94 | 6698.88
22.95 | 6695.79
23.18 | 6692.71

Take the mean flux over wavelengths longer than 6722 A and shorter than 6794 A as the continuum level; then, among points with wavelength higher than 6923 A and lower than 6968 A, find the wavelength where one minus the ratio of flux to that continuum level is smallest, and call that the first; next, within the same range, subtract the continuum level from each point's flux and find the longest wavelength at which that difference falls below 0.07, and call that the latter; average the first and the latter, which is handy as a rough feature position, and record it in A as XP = 6939.1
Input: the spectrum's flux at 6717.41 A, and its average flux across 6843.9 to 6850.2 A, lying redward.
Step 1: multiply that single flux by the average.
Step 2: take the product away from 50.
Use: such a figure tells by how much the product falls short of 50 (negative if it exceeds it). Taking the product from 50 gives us -581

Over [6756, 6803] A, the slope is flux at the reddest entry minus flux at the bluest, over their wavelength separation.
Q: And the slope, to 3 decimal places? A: 0.013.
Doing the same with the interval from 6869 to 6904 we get 0.045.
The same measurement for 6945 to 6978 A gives 0.041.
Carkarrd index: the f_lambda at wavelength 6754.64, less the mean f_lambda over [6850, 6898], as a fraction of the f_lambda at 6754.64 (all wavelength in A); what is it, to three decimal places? -0.035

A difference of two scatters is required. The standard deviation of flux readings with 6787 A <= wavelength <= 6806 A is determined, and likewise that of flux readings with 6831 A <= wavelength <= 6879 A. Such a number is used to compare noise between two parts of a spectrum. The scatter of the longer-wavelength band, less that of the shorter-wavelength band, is 0.41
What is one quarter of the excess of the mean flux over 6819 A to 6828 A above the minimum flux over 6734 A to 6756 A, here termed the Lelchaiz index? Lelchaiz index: 0.18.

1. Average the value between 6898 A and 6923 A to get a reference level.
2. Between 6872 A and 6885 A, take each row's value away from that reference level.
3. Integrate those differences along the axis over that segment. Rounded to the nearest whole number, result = 1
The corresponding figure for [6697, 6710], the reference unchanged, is 10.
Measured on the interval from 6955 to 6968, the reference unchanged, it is 1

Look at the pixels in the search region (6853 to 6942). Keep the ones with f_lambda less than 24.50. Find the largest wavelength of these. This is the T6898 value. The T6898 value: 6940.68 A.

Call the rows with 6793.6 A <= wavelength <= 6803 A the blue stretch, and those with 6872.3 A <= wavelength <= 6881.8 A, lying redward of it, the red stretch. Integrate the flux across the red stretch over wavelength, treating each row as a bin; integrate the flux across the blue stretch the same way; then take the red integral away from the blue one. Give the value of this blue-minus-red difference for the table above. -6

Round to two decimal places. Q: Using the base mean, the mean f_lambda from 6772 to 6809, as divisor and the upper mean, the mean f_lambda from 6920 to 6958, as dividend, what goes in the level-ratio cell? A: 1.03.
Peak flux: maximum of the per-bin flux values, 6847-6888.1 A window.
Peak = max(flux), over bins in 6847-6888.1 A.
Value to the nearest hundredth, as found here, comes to 25.64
